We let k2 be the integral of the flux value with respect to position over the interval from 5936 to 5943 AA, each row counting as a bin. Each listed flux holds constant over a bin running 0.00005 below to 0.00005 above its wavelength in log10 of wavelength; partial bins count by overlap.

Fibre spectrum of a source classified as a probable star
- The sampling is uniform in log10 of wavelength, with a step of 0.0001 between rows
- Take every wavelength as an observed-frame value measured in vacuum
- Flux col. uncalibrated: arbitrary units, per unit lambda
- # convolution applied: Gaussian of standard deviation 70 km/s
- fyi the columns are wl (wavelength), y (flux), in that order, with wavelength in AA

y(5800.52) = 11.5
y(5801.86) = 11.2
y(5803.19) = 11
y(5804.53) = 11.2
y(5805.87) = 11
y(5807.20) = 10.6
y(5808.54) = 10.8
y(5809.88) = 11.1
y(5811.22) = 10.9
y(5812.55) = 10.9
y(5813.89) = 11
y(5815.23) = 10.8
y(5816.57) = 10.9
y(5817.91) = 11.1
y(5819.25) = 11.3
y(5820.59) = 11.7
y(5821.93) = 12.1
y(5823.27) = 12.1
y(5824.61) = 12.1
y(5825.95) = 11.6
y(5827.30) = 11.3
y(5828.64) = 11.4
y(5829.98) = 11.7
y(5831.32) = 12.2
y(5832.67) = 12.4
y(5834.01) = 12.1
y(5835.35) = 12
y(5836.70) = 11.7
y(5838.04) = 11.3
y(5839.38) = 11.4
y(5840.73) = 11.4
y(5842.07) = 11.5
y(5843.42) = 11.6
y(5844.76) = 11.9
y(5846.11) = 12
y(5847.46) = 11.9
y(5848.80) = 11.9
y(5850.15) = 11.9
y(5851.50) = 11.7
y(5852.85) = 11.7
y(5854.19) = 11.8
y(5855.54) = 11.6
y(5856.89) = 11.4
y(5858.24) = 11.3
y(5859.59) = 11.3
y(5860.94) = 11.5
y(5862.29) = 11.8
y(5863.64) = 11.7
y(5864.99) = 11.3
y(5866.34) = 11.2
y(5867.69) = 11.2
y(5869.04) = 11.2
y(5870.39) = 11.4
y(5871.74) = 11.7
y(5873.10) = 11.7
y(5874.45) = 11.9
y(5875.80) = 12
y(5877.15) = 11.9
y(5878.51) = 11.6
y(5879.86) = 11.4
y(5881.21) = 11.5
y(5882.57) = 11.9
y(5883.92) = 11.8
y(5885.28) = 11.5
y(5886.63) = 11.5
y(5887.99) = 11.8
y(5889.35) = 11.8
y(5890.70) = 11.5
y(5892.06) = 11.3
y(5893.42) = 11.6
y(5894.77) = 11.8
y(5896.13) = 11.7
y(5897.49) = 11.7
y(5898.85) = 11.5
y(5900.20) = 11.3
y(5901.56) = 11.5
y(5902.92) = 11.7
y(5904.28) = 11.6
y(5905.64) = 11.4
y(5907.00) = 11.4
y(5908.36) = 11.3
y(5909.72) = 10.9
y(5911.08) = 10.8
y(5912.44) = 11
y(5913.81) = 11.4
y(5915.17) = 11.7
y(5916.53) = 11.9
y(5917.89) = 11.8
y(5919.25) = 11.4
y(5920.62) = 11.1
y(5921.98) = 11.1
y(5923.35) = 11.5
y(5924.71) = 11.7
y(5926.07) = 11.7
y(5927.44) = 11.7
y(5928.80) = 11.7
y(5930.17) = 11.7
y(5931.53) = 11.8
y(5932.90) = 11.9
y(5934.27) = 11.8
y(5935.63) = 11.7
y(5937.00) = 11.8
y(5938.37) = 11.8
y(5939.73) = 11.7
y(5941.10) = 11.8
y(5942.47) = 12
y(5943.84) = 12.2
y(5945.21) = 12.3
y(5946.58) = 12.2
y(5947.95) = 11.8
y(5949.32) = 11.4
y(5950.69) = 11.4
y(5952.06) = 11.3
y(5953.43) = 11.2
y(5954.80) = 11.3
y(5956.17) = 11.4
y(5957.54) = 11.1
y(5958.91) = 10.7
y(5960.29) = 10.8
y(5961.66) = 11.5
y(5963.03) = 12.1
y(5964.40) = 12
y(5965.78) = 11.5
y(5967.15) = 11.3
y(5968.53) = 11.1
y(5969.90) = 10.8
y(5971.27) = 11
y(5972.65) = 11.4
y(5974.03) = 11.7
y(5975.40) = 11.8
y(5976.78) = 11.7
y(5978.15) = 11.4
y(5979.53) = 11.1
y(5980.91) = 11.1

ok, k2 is 82.6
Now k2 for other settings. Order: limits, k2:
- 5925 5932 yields 82.1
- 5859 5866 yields 80.6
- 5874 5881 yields 82.2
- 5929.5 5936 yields 76.6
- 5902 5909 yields 80.4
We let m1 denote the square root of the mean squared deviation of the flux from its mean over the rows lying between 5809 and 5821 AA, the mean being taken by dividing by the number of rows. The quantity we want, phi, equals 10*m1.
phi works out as 2.62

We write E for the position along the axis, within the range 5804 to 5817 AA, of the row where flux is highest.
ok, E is 5804.53 AA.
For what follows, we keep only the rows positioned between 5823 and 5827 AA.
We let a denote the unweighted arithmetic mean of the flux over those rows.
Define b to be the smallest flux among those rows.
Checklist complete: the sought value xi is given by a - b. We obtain 0.33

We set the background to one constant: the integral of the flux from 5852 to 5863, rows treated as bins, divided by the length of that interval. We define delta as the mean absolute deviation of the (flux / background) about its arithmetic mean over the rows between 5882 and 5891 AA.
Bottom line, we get 0.0138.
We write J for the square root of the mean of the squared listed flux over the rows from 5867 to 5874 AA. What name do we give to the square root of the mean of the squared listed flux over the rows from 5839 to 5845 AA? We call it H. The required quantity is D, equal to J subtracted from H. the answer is 0.1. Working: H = 11.6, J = 11.4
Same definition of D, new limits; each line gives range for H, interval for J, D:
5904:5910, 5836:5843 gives -0.1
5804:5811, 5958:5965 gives -0.5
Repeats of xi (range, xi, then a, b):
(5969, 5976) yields 0.54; 11.3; 10.8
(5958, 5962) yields 0.30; 11.0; 10.7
